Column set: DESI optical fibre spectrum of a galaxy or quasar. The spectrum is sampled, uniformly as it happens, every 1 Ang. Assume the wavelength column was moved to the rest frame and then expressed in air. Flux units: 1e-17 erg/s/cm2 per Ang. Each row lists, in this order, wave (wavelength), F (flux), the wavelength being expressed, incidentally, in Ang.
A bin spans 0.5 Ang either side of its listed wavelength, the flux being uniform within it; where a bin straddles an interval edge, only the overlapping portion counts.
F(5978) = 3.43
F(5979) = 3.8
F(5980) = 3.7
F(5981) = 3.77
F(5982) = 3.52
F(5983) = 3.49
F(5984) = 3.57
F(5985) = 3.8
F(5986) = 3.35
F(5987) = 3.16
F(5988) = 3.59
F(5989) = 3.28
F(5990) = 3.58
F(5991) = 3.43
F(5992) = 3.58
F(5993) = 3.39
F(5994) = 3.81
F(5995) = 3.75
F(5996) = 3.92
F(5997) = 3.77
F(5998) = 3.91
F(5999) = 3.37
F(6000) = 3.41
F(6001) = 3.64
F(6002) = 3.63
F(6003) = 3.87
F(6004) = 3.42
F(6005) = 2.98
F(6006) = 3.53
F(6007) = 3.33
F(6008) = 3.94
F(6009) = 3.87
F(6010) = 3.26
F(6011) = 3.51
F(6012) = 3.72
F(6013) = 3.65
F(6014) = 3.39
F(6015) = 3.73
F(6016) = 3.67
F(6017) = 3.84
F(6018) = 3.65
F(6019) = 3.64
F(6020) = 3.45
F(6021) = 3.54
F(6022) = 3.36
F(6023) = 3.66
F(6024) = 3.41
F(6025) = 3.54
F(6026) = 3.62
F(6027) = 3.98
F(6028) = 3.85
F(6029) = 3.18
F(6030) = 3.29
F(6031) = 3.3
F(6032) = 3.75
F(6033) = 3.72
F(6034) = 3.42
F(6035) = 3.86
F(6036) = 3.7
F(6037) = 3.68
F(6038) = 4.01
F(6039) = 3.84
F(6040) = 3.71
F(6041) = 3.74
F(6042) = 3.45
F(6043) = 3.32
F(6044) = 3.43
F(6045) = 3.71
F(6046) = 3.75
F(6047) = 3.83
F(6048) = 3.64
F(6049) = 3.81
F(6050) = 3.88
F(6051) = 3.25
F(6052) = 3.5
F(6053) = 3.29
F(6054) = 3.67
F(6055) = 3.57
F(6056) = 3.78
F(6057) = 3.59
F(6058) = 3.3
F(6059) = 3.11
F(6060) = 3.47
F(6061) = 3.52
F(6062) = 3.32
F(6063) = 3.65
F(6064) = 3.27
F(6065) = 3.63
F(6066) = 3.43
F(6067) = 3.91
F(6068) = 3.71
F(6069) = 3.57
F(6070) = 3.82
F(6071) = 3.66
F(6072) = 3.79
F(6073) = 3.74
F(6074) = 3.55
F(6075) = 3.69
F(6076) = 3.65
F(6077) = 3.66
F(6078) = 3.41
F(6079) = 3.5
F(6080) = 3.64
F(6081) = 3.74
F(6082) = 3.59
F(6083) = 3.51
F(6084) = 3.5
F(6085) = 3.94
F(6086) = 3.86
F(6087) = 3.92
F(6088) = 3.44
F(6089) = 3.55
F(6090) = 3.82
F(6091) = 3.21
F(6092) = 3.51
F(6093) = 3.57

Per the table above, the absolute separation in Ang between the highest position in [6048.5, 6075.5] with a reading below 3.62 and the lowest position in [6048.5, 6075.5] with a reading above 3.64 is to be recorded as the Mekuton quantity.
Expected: 25 Ang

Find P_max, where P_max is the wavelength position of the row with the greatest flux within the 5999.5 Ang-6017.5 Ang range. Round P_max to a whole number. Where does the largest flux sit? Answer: 6008 Ang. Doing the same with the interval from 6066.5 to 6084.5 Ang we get 6067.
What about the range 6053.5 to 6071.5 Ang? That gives 6067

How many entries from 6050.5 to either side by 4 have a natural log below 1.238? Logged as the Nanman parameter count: 2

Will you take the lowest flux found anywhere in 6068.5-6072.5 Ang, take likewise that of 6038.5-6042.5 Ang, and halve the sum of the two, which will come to 3.51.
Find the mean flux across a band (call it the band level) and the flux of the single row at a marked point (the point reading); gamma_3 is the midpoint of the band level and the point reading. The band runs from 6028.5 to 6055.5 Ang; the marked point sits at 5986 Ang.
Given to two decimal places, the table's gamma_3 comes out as 3.48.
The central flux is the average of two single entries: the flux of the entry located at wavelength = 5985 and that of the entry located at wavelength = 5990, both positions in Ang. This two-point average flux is 3.69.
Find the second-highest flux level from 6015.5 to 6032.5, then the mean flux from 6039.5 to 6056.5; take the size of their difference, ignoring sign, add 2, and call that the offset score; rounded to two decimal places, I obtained 2.24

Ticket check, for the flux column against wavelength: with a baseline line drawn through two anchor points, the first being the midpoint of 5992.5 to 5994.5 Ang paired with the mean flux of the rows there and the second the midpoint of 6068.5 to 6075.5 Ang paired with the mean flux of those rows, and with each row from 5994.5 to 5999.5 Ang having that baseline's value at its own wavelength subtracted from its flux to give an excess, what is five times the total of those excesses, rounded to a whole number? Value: 4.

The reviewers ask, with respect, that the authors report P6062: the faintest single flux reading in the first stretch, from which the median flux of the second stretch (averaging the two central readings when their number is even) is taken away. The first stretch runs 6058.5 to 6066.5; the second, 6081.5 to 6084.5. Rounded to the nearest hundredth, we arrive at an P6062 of -0.40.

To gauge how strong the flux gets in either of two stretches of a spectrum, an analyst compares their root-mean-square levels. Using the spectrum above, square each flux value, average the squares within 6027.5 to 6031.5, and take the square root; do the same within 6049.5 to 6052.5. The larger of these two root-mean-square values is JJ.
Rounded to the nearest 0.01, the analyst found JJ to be 3.55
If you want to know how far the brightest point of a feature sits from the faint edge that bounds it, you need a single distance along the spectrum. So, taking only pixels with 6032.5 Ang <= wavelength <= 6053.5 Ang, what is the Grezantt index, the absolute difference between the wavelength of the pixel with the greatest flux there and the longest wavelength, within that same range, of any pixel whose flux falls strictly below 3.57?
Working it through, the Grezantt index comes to 15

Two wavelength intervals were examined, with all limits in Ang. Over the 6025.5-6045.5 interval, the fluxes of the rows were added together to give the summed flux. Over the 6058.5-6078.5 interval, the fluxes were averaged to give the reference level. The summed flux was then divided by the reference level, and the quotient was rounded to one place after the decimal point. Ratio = 20.3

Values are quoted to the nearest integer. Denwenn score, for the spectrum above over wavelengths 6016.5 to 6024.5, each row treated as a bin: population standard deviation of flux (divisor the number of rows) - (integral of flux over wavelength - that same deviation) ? -28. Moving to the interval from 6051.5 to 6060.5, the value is -31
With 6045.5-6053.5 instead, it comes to -28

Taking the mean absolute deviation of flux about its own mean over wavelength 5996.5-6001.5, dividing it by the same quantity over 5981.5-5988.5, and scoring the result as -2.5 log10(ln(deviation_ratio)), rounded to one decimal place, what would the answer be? 1.4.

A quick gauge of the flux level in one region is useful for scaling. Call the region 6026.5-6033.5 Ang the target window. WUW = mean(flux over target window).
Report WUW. 3.58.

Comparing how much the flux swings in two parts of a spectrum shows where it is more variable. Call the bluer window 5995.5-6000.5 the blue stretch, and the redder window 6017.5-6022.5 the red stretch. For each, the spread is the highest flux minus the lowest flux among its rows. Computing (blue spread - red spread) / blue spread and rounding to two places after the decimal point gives 0.47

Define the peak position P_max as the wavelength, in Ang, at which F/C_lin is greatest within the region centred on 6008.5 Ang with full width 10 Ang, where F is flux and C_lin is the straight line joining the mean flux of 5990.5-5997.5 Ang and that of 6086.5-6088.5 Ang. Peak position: 6008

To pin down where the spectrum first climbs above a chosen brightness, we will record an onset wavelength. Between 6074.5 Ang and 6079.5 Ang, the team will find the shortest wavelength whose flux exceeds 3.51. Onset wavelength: 6075 Ang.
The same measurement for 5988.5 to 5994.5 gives 5990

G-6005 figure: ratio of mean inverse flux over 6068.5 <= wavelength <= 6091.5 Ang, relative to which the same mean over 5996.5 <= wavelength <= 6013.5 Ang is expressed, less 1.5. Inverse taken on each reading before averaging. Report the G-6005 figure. -0.479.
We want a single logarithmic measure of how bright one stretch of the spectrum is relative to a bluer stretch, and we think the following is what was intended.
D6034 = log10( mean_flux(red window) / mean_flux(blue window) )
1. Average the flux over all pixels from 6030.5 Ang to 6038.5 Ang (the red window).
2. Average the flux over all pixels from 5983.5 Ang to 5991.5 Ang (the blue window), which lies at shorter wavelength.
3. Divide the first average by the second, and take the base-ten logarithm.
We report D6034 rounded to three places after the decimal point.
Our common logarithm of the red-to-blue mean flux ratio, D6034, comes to 0.026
